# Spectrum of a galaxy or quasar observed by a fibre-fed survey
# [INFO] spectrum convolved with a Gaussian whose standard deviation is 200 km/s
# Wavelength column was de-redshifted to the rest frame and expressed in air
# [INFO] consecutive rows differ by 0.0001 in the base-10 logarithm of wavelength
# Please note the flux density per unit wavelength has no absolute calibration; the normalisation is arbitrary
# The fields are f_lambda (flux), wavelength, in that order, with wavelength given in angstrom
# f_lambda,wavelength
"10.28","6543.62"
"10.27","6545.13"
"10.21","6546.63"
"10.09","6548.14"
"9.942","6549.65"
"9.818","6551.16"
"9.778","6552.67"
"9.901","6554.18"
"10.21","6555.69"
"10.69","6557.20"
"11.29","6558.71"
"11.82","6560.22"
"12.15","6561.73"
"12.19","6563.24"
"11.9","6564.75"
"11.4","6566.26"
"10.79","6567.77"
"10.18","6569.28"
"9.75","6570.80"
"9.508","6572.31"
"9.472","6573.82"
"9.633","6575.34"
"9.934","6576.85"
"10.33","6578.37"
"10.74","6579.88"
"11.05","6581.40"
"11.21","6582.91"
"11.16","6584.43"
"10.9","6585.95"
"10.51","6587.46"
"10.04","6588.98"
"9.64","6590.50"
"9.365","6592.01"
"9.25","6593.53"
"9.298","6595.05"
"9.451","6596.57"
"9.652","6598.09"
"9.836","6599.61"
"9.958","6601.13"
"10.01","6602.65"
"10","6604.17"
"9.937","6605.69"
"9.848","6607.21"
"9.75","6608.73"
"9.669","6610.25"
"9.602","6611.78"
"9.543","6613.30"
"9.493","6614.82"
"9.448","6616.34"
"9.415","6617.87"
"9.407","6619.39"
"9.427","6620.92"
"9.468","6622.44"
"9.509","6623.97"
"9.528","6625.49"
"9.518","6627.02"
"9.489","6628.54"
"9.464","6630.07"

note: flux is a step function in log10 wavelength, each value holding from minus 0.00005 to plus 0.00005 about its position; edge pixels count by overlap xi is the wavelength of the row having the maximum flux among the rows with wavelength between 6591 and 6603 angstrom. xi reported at 6602.65 angstrom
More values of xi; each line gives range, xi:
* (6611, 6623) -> 6611.78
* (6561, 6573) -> 6563.24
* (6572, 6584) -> 6582.91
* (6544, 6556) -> 6545.13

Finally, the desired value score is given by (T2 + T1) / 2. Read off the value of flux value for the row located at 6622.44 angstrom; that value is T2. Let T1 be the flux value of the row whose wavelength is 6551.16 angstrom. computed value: 9.64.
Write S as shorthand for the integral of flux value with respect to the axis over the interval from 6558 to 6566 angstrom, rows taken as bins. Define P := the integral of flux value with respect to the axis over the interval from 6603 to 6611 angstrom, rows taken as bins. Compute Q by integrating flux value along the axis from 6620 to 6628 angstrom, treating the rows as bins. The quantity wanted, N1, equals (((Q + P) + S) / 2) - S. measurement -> 30.0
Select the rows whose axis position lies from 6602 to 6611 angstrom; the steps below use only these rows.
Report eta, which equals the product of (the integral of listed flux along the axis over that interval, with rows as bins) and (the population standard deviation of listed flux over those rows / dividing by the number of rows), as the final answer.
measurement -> 11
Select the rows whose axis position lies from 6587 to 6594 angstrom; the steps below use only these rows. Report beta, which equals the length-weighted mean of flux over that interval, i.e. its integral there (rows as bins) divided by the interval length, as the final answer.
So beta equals 9.8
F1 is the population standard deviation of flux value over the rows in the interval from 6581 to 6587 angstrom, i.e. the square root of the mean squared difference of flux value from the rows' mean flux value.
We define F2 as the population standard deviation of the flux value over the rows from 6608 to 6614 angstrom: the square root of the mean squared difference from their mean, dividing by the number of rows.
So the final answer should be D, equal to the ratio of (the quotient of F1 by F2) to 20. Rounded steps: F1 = 0.12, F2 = 0.08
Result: 0.077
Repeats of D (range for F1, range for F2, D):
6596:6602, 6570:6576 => 0.087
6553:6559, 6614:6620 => 0.775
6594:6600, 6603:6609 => 0.108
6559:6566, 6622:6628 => 0.347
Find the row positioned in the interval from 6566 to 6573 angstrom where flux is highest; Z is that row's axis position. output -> 6566.26 angstrom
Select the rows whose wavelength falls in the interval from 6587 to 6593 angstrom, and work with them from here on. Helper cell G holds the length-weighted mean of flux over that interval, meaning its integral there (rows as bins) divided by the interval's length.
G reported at 9.8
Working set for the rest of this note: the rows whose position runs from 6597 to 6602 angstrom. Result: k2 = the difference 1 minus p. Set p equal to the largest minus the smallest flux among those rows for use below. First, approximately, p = 0.31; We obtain 0.69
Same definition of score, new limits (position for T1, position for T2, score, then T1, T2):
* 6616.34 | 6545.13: 9.86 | 9.448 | 10.27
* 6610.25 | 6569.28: 9.92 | 9.669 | 10.18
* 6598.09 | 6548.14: 9.87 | 9.652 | 10.09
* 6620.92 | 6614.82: 9.46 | 9.427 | 9.493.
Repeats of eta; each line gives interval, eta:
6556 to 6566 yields 61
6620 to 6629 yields 3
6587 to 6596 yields 40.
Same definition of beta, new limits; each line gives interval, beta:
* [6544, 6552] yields 10.1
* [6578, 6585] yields 10.9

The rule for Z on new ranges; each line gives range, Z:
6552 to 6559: 6558.71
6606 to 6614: 6607.21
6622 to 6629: 6625.49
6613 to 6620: 6613.30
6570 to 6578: 6576.85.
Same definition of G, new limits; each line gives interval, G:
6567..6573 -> 10.1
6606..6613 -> 9.7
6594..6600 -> 9.5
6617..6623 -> 9.4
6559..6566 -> 11.9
